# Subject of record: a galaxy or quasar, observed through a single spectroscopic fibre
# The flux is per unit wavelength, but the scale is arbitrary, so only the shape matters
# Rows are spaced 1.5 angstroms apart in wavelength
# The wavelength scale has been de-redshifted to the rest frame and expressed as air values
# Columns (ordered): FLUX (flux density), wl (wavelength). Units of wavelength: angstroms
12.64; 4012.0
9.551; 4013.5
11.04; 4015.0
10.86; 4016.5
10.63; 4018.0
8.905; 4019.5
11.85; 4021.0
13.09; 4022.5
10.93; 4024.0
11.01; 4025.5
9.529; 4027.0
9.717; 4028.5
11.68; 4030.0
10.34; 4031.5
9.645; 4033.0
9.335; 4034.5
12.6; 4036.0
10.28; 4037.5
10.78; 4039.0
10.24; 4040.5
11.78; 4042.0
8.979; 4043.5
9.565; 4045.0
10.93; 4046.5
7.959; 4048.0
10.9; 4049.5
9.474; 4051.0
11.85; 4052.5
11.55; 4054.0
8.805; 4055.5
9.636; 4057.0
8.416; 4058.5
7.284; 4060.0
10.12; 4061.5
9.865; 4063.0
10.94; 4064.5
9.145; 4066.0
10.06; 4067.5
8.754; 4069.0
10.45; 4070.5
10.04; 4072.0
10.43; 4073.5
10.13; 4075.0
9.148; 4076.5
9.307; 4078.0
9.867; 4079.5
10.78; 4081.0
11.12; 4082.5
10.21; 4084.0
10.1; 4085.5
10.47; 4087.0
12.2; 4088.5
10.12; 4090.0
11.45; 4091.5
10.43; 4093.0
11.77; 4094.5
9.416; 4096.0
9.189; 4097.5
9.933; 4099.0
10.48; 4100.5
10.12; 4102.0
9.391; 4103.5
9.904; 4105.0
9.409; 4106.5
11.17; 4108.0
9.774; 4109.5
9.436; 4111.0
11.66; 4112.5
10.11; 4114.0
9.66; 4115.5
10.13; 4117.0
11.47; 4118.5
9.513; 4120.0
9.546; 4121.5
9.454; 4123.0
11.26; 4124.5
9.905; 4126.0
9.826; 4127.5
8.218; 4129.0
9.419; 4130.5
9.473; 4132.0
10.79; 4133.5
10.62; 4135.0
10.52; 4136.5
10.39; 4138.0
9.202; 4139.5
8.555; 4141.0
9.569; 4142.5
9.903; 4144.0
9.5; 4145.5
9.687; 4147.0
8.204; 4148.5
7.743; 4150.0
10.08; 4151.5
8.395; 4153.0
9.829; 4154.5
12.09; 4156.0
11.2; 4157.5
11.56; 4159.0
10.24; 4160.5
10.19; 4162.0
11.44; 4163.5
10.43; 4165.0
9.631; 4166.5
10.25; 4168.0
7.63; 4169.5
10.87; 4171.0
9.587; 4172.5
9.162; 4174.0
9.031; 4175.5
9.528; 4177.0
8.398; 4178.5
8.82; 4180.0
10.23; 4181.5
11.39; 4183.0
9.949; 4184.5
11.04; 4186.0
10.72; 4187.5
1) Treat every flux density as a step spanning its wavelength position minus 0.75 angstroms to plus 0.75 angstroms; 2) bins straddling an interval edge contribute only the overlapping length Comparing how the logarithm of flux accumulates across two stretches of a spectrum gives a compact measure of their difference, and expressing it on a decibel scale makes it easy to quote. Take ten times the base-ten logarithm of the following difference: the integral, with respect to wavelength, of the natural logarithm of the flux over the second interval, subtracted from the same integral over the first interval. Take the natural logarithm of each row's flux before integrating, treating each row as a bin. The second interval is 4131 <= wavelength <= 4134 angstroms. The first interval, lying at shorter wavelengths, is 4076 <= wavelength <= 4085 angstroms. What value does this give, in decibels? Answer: 11.4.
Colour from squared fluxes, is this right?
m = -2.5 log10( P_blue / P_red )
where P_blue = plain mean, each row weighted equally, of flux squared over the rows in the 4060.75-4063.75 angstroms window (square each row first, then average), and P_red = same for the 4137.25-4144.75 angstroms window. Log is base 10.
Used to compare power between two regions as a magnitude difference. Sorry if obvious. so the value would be -0.10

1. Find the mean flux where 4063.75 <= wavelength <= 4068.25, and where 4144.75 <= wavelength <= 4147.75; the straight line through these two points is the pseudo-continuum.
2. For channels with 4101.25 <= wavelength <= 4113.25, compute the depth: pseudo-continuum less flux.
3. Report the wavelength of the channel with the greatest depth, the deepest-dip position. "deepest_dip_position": 4103.5 angstroms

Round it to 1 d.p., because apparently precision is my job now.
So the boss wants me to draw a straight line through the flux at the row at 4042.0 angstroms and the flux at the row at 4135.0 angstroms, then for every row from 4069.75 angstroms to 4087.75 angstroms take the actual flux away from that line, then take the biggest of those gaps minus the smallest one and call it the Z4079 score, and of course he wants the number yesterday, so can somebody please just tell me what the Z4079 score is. 2.0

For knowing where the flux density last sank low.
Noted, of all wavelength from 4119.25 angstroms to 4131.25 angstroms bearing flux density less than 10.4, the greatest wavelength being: 4130.5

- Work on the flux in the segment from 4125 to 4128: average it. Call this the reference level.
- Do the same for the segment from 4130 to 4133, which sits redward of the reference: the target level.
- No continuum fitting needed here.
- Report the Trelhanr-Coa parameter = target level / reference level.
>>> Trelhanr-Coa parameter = 0.96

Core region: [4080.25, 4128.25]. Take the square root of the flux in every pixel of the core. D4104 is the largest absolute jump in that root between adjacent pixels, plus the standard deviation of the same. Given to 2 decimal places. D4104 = 0.49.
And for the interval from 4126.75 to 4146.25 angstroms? 0.39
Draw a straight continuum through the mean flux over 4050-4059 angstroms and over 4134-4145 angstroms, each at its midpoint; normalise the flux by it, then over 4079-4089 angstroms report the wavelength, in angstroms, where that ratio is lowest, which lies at 4079.5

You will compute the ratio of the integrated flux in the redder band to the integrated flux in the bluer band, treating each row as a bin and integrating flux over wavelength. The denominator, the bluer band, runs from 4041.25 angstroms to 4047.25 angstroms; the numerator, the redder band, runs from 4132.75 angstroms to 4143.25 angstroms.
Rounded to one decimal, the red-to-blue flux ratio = 1.7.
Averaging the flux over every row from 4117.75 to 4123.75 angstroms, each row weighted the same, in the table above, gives 10.0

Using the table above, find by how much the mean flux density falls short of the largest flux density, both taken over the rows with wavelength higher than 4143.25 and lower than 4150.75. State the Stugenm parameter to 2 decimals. 0.90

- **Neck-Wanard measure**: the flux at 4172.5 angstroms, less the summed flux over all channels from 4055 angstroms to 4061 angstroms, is -24.6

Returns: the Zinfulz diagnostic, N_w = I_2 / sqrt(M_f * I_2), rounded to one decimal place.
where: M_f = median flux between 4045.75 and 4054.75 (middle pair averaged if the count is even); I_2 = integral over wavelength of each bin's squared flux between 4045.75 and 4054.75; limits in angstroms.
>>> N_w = 9.6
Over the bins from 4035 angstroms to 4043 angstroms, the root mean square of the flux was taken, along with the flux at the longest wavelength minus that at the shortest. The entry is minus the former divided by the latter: 14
